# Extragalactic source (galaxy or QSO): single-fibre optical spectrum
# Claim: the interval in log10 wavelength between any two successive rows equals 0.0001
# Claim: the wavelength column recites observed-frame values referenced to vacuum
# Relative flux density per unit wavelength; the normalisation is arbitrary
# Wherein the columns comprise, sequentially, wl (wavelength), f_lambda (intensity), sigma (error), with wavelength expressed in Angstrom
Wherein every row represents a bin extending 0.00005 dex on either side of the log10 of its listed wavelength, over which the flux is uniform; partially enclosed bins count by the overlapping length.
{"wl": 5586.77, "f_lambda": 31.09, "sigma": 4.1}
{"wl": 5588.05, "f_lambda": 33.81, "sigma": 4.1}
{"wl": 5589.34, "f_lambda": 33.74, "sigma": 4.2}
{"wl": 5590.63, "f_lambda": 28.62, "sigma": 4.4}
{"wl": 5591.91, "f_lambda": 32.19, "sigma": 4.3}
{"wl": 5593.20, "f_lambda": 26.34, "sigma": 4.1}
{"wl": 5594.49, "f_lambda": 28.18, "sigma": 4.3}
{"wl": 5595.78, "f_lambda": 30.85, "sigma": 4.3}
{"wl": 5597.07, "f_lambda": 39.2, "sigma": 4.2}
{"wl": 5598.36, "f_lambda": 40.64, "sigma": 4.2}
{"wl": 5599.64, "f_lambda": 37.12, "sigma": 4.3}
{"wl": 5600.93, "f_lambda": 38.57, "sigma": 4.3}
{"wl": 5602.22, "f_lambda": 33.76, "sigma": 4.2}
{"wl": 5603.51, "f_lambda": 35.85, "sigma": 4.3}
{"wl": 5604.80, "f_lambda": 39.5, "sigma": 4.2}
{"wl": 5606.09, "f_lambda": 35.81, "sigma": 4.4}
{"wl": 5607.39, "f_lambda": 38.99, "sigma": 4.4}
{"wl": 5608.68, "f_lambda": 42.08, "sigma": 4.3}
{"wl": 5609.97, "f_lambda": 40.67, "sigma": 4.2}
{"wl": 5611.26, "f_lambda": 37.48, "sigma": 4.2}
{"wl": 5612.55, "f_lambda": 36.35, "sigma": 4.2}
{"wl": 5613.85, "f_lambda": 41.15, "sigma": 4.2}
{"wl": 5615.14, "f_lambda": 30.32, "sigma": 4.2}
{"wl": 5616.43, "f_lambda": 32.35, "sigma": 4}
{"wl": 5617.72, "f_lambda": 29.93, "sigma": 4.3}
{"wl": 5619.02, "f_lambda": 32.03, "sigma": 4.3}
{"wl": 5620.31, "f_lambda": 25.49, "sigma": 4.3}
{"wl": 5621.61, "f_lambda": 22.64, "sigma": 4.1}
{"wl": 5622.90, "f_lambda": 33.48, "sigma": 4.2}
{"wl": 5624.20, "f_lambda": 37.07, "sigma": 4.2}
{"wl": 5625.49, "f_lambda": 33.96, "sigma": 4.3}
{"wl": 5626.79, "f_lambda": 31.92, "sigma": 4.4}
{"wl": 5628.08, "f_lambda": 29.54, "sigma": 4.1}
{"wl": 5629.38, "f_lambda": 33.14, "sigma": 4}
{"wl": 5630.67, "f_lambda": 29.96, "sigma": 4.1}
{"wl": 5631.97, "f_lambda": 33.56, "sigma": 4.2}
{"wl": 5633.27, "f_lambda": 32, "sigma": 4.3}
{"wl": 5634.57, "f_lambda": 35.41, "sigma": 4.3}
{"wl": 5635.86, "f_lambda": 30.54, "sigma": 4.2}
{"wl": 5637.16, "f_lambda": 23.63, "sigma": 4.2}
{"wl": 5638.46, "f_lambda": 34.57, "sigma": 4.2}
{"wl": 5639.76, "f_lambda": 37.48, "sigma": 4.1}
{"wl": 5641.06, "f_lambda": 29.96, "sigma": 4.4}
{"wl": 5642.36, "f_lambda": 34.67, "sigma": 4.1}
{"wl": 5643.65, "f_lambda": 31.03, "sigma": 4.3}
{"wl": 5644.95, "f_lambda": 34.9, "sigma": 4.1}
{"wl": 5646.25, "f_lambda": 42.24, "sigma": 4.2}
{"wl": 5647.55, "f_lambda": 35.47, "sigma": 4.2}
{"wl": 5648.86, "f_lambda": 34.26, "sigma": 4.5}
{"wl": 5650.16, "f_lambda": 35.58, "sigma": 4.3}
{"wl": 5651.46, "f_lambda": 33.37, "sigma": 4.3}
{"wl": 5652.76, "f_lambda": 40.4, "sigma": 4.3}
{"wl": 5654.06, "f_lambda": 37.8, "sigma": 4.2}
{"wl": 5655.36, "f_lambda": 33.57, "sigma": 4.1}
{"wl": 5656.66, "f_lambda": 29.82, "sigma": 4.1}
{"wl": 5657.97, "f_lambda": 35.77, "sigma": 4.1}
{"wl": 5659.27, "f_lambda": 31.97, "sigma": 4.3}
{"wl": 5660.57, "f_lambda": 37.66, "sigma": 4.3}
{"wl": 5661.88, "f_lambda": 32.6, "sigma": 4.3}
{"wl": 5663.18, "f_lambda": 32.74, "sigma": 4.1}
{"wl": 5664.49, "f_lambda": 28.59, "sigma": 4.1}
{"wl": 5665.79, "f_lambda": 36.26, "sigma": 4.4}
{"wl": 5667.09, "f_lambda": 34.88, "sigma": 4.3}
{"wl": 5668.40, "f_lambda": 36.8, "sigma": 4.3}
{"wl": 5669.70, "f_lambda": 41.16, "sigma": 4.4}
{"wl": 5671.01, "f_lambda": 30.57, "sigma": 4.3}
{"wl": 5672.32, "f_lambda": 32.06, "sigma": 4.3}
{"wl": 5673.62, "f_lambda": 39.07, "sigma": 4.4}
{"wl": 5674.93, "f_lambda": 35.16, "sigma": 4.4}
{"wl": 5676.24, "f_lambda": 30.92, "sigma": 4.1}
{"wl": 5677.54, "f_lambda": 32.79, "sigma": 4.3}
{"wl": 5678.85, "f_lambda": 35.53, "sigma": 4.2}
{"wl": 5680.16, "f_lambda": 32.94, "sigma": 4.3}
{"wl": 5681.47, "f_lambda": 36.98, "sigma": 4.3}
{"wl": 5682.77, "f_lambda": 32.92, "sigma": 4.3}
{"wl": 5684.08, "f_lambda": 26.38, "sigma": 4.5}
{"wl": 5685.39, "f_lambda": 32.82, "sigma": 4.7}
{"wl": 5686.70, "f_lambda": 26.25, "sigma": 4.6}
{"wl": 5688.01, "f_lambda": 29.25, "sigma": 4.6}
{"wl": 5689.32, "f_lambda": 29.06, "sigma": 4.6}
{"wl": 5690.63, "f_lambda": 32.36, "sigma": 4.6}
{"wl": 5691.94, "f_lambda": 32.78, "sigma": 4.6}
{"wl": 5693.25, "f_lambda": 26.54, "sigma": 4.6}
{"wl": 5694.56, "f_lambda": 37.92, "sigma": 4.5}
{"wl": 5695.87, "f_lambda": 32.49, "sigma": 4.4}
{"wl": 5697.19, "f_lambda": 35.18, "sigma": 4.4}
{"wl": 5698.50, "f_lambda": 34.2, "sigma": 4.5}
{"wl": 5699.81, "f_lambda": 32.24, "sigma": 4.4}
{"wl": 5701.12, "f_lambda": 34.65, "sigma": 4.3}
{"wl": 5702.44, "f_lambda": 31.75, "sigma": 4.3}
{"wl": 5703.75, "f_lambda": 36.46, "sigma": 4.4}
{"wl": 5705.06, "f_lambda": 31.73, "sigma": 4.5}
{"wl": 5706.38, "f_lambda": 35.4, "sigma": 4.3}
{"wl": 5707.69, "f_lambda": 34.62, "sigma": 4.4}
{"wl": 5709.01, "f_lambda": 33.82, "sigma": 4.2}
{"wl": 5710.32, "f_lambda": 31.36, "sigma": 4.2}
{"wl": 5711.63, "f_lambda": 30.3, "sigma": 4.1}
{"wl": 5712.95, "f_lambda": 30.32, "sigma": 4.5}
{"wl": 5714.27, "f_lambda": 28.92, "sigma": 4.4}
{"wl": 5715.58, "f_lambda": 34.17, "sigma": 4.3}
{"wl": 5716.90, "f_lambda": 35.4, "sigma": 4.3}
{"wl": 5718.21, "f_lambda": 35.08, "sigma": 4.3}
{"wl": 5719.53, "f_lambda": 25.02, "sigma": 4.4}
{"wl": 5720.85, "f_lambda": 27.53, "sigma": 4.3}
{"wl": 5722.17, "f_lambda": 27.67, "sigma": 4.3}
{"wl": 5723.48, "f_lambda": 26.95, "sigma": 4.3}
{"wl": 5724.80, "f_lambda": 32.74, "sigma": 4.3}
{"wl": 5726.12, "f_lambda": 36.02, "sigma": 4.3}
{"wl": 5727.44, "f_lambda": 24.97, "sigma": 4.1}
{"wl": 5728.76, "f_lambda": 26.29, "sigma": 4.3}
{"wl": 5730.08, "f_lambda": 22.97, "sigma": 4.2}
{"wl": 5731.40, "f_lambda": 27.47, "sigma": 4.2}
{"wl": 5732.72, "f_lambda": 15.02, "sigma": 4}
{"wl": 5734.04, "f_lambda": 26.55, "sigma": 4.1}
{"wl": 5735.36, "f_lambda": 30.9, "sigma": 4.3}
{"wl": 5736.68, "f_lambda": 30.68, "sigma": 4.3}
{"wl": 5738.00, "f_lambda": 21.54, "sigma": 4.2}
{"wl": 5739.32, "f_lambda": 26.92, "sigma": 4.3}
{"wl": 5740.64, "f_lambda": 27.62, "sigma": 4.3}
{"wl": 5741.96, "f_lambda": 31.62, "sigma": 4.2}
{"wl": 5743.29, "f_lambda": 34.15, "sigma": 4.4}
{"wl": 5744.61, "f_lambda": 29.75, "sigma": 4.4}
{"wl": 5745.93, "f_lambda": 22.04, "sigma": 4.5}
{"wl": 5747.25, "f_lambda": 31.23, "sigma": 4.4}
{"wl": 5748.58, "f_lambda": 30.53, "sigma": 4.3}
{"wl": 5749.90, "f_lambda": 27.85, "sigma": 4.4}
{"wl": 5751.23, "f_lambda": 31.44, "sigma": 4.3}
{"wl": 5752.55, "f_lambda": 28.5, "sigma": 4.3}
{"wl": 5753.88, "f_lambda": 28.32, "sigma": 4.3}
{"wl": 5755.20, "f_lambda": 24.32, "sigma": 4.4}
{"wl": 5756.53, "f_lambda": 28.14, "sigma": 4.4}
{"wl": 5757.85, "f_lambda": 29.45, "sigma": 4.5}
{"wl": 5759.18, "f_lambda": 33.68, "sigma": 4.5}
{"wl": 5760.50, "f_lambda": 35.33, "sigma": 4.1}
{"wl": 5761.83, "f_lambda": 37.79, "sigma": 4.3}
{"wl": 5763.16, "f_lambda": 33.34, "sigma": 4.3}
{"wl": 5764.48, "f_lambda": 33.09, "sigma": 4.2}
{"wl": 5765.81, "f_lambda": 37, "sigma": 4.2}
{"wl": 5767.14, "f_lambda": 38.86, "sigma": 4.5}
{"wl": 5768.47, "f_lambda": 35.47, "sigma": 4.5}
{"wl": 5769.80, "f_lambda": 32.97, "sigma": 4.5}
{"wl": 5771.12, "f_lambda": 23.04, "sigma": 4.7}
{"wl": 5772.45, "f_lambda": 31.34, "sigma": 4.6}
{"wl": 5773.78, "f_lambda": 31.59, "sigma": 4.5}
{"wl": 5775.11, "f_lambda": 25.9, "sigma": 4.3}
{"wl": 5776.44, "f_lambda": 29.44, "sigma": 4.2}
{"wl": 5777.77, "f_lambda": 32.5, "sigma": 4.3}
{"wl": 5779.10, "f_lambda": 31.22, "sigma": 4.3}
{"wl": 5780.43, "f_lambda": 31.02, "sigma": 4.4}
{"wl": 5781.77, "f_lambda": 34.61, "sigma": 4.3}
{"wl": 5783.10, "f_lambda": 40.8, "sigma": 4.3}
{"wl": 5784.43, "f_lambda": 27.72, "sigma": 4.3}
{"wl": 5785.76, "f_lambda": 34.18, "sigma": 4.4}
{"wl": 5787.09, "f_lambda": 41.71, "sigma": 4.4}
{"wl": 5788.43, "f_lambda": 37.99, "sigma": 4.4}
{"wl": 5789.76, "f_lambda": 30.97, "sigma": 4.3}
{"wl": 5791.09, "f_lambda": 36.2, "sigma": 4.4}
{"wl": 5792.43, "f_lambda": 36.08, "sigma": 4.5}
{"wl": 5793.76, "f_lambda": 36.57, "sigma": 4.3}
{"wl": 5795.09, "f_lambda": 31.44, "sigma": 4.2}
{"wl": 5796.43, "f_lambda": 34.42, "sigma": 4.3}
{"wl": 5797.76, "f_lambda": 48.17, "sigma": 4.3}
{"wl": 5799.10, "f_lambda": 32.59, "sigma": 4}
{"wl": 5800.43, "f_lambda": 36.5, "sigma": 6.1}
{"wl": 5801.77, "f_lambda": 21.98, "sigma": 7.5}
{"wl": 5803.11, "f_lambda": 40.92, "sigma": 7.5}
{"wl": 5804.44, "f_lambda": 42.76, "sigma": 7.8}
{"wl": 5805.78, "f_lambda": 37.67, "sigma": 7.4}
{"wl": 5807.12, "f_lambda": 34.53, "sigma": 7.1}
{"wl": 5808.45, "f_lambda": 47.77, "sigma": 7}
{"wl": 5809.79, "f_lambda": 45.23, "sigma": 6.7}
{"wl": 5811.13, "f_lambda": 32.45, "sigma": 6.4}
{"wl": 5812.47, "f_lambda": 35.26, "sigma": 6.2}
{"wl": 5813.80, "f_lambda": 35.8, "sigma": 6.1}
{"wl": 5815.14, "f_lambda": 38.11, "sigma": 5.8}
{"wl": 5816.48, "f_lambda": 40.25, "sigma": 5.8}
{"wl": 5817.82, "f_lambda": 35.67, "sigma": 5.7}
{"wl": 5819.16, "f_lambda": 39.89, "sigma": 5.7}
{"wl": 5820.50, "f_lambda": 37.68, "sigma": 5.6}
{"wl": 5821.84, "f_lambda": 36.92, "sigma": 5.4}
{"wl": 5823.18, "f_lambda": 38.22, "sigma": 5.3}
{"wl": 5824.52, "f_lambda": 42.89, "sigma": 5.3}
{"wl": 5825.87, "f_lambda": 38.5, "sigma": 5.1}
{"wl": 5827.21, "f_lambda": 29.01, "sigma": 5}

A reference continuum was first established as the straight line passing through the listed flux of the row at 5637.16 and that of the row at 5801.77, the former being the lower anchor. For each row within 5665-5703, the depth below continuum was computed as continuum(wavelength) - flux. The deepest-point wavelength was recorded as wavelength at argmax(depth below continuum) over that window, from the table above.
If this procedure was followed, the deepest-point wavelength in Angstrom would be 5686.70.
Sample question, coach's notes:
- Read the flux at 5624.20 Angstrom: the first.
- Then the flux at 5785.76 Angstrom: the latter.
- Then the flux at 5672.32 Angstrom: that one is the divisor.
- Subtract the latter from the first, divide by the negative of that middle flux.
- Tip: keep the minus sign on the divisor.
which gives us -0.1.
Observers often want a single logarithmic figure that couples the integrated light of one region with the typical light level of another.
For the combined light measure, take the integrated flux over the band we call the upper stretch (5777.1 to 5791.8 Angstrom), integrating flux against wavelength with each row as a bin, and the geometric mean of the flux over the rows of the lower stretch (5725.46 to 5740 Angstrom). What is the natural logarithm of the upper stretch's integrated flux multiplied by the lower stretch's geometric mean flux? 9.47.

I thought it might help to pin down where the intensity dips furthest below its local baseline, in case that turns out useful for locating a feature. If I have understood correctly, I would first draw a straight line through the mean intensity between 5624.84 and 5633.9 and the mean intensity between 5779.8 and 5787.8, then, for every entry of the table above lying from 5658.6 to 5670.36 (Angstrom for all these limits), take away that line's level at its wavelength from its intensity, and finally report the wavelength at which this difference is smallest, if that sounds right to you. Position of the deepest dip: 5664.49 Angstrom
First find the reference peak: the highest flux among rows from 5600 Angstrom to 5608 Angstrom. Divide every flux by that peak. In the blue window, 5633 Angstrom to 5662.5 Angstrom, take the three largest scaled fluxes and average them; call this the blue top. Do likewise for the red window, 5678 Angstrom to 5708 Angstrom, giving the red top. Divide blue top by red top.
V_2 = 1.08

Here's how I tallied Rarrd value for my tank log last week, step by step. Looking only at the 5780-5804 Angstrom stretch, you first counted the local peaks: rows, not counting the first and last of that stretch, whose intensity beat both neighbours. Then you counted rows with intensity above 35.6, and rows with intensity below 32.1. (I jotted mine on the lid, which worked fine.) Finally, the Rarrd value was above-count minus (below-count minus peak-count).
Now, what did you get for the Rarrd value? 10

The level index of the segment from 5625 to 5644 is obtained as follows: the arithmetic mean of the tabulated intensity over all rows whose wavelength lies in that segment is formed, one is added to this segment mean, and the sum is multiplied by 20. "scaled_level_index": 662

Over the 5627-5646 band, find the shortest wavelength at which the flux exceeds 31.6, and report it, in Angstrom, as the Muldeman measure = 5629.38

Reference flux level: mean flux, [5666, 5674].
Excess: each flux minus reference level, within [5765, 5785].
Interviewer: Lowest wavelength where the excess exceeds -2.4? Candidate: 5765.81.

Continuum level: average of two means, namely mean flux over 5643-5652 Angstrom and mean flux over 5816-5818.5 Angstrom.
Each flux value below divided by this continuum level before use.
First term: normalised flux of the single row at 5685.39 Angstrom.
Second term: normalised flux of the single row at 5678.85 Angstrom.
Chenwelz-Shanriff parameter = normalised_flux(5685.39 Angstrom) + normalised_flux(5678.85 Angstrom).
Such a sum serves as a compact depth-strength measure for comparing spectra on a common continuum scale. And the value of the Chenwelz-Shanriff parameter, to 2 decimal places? 1.87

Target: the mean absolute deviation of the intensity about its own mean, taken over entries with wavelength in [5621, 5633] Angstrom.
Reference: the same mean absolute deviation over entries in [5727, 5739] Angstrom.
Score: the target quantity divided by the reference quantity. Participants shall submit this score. 0.80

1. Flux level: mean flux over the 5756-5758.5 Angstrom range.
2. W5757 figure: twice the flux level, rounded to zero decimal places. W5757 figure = 58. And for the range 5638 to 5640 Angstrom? 72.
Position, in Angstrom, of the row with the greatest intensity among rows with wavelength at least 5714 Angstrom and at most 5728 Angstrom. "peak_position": 5726.12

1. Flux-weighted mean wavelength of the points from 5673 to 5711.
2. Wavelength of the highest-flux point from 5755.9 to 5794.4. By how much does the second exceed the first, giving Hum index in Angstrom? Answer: 95.1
